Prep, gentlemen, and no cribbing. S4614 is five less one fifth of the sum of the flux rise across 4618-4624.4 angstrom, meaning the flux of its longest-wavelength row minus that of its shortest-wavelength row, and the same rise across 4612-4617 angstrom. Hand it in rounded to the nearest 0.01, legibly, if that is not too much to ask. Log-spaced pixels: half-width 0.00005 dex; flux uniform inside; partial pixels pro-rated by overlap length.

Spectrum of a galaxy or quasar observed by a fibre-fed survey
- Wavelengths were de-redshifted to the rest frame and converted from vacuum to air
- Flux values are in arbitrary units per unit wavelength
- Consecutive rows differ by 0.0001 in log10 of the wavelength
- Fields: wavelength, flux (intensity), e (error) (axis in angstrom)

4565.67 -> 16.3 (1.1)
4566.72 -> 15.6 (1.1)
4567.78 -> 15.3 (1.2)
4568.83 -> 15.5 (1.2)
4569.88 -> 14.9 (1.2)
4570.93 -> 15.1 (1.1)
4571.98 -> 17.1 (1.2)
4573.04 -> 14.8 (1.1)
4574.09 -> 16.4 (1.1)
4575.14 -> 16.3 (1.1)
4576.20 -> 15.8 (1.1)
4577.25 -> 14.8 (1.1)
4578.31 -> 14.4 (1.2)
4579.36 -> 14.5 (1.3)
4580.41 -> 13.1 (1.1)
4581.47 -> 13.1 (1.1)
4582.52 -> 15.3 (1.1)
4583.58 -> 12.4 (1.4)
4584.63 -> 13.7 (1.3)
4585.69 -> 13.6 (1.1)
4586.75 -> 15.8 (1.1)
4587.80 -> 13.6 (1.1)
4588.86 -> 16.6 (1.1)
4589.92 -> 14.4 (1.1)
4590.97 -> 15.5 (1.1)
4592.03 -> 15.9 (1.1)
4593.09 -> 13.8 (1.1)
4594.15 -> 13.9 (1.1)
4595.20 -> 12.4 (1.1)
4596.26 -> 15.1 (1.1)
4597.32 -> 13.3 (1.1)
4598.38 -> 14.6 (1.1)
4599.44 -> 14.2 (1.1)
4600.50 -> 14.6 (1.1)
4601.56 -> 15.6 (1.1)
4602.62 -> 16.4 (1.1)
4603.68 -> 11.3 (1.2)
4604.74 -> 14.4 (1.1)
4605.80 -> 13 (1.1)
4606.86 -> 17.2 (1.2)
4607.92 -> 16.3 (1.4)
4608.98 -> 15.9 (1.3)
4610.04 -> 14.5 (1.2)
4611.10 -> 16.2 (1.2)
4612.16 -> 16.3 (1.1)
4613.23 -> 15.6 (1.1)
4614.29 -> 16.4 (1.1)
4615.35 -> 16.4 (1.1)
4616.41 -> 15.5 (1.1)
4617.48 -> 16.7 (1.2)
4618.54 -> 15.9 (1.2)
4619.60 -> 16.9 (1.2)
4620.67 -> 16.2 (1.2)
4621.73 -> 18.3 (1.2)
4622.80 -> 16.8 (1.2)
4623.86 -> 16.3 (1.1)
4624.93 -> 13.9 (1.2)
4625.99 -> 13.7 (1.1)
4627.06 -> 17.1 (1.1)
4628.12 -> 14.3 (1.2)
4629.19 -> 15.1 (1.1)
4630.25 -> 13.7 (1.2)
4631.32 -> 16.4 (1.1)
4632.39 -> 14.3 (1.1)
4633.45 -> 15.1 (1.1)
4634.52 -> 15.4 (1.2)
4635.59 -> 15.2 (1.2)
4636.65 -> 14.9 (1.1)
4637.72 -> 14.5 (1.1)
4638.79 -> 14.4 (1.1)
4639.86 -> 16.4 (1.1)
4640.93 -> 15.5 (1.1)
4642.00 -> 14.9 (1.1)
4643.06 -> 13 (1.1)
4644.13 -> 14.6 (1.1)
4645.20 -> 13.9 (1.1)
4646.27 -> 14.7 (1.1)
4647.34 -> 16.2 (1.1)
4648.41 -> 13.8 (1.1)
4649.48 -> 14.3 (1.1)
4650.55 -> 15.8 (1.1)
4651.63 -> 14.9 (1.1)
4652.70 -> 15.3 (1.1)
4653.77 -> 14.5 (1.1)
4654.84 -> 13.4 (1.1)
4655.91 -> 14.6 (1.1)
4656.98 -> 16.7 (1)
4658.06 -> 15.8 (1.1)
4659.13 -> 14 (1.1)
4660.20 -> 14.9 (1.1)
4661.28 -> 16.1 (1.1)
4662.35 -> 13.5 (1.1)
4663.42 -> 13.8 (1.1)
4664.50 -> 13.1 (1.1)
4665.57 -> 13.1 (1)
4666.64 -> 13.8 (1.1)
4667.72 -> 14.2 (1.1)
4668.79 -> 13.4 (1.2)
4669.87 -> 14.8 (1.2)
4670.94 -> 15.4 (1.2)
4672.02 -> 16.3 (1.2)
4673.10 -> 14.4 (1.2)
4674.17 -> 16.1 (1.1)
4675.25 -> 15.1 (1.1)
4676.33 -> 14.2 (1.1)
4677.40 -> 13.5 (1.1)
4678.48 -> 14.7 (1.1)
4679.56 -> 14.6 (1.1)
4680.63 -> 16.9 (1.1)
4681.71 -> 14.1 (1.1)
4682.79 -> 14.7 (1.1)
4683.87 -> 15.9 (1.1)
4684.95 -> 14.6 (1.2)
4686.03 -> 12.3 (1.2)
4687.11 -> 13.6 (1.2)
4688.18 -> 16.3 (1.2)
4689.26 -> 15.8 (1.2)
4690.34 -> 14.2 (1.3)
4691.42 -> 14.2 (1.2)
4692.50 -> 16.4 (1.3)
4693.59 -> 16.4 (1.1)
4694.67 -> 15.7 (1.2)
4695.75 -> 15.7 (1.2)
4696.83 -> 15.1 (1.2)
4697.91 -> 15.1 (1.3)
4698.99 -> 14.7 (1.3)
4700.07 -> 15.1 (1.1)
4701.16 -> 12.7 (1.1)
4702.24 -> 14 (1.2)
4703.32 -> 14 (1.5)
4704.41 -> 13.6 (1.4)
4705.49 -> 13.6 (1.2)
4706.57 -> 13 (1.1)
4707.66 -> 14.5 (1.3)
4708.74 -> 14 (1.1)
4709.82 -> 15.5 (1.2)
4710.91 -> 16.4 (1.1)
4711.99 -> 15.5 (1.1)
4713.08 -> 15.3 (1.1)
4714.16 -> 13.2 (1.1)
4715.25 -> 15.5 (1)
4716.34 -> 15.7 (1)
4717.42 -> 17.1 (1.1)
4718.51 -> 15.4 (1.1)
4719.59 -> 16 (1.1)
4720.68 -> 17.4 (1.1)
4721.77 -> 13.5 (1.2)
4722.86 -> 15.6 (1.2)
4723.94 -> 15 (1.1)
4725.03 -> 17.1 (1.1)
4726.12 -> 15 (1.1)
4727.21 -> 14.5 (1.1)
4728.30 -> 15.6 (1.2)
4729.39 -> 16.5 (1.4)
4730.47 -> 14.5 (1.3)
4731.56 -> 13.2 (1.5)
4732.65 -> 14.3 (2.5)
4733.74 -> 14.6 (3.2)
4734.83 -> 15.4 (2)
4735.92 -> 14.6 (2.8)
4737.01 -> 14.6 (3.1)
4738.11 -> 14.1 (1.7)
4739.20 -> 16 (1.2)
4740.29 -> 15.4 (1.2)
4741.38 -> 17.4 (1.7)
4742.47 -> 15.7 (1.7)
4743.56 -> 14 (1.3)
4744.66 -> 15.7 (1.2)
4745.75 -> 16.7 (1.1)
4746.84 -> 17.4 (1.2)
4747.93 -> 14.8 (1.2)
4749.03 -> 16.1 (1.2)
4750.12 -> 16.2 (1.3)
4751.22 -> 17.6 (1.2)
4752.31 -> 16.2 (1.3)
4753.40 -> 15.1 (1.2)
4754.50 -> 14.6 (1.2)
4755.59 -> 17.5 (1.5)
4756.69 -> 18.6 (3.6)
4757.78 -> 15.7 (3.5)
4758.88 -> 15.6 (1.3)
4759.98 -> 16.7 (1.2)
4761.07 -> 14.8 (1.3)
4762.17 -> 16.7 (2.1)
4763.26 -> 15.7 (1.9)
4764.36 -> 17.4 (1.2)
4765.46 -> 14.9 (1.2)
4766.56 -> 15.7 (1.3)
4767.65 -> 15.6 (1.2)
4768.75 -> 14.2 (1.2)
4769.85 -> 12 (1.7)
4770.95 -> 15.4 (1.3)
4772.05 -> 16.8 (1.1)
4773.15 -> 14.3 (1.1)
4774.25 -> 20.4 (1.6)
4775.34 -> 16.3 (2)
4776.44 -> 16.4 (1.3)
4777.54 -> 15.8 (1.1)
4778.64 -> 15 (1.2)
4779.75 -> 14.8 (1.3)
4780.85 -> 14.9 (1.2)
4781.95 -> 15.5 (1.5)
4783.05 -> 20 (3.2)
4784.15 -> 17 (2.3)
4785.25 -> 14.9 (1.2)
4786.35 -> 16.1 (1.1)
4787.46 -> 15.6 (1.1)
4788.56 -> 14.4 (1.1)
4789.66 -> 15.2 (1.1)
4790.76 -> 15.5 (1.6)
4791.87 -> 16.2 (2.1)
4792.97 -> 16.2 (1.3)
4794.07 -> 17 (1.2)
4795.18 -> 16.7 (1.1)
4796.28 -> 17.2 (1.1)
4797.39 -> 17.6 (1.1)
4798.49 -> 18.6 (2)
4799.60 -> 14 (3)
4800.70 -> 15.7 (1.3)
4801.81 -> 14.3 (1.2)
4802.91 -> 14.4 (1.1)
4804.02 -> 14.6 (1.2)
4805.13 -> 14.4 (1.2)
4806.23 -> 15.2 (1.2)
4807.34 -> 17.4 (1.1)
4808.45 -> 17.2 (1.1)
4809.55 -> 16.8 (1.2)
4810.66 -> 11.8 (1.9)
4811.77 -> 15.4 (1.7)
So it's 5.08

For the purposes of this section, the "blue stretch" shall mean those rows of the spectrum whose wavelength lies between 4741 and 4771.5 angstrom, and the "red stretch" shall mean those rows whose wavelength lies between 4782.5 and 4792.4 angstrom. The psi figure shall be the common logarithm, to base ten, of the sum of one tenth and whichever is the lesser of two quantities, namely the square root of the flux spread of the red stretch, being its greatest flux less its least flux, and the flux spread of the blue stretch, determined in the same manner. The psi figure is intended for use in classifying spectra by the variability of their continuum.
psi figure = 0.392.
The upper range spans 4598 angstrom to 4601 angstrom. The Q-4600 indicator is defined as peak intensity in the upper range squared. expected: 213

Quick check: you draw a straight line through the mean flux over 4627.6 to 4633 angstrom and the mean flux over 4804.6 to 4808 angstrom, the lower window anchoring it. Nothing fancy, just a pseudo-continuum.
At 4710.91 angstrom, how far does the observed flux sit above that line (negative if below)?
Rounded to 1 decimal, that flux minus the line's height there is 1.2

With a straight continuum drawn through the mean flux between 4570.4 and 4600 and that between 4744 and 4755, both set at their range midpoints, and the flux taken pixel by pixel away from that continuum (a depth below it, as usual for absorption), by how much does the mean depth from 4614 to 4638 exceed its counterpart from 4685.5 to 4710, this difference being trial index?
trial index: -1.6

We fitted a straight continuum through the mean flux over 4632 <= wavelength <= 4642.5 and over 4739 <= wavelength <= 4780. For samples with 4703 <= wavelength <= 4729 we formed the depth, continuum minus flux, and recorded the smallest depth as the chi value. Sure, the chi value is -1.7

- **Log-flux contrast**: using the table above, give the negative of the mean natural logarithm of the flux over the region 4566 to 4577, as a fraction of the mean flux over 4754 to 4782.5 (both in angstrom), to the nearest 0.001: -0.174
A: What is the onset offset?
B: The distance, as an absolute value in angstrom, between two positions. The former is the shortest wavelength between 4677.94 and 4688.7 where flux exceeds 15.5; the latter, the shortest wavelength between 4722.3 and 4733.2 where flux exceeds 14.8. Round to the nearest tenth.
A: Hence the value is 42.2 angstrom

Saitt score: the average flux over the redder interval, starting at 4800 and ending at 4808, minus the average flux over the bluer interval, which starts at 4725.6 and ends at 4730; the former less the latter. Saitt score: -0.26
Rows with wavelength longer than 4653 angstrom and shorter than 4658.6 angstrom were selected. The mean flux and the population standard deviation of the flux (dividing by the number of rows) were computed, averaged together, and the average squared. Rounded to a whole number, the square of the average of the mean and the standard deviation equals 65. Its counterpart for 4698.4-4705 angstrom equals 55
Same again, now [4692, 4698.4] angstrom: 66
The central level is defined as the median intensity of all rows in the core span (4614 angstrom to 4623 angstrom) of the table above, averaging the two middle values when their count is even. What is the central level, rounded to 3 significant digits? 16.4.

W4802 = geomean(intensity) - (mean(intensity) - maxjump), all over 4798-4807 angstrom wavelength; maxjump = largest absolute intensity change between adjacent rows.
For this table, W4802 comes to 4.5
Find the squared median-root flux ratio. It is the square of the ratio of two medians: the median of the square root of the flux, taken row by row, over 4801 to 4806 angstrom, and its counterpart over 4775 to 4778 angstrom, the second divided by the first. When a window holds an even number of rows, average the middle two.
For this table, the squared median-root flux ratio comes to 1.13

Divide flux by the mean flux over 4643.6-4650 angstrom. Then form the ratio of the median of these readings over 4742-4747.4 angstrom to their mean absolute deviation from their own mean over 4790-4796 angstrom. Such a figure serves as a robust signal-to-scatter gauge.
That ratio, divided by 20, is 1.9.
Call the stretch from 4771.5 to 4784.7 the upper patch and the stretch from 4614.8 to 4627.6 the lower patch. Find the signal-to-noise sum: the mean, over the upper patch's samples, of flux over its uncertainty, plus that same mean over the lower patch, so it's 25.3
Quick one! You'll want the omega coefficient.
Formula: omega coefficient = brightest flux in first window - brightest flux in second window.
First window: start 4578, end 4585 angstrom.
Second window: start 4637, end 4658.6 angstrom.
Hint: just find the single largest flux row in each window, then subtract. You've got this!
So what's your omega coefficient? -1.4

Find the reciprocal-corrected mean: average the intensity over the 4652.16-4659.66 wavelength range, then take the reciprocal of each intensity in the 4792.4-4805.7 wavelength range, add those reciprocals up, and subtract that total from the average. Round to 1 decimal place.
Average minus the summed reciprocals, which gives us 14.1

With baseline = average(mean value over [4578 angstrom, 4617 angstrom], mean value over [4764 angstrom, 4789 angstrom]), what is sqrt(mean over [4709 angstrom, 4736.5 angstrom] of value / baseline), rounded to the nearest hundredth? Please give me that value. 1.00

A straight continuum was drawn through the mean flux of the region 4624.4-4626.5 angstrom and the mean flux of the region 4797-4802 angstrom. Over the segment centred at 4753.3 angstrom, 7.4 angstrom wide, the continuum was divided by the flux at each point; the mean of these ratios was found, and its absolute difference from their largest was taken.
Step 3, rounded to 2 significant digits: 0.12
